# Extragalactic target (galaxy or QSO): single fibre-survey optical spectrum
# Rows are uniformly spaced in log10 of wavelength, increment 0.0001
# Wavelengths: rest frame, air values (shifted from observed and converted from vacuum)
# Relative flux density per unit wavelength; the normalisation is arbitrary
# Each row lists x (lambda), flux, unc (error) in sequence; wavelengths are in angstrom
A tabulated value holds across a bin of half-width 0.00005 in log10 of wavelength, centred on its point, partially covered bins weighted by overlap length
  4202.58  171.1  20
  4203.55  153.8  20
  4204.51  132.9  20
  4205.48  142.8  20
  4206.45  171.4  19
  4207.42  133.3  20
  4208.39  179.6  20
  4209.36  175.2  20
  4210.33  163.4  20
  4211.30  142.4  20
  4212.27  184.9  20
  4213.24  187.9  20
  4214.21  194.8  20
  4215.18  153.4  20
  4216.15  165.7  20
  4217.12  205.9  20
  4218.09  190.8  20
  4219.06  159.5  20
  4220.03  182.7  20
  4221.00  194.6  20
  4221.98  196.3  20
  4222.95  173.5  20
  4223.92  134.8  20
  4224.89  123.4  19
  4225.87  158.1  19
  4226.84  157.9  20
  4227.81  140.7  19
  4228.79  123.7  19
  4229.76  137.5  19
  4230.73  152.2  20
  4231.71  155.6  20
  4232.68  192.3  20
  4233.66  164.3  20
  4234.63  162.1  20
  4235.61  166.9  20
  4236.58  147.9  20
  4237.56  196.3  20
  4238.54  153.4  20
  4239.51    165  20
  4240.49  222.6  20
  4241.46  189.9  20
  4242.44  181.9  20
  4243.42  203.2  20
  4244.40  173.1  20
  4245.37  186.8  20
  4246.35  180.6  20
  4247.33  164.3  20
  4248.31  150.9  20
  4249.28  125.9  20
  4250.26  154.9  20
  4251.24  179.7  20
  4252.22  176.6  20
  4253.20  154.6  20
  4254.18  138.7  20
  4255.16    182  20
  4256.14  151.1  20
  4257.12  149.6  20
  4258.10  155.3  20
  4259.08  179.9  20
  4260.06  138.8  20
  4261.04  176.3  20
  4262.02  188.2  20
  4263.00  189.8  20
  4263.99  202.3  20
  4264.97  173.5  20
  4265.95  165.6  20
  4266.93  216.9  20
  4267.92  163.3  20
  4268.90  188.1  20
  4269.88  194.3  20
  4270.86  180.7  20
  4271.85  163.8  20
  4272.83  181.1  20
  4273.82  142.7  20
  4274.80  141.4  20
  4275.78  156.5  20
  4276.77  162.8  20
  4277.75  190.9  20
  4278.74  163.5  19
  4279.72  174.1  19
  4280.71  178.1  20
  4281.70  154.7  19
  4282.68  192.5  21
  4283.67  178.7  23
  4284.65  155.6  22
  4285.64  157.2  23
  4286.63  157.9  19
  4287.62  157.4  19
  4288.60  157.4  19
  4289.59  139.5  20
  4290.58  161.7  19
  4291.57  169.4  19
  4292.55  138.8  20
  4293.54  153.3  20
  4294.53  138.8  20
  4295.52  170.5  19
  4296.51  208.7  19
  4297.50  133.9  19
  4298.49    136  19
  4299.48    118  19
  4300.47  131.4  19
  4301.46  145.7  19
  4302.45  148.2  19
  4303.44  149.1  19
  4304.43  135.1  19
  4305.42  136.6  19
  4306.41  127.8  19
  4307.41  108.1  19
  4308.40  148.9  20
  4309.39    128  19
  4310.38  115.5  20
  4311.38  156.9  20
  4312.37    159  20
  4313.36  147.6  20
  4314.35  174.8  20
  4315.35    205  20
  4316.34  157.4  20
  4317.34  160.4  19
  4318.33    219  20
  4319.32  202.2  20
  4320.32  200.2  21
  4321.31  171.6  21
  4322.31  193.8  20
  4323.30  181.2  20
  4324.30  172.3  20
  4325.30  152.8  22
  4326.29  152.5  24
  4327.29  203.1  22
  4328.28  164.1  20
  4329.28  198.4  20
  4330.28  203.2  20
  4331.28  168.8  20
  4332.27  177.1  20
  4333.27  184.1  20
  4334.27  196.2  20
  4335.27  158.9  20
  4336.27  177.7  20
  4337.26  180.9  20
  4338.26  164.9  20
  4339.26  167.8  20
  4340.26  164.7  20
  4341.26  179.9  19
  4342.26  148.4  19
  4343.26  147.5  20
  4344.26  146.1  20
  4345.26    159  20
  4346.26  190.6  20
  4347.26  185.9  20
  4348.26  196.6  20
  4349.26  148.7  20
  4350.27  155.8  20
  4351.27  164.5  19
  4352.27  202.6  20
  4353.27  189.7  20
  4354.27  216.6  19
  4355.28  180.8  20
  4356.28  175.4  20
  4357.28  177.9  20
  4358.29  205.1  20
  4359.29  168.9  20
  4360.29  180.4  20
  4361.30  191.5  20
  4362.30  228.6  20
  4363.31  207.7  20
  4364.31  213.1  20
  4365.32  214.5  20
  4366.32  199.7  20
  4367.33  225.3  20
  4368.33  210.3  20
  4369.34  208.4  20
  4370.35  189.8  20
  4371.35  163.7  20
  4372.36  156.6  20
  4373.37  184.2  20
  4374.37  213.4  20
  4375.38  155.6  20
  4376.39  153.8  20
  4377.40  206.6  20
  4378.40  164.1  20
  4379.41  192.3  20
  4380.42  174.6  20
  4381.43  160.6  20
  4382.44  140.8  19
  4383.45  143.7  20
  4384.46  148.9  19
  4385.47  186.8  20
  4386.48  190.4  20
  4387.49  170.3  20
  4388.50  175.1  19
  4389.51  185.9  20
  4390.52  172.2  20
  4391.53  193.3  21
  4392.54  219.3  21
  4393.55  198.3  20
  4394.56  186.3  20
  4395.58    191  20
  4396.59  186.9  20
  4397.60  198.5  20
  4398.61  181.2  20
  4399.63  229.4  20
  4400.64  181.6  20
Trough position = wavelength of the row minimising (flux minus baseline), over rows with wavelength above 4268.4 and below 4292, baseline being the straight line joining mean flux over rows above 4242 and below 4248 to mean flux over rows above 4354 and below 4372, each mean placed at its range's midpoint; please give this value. 4289.59 angstrom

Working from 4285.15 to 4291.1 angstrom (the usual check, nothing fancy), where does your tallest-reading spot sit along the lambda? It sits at 4290.58 angstrom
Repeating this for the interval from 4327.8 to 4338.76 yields 4330.28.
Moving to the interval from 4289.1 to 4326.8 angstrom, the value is 4318.33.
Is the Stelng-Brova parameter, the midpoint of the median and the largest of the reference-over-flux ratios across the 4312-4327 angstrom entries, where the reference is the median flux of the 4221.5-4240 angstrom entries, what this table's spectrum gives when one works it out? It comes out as 0.99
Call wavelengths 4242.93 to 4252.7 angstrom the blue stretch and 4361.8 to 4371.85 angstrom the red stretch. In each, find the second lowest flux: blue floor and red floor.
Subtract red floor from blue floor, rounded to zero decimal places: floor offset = -39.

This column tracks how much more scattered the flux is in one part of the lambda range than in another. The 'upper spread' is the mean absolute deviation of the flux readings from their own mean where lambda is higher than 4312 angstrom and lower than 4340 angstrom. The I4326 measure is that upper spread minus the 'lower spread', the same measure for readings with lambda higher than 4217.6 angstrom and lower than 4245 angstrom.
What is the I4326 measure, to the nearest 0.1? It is -4.0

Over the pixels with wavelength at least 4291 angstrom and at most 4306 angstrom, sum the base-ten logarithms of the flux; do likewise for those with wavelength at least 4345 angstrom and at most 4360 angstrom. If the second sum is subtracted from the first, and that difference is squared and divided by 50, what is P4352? 0.037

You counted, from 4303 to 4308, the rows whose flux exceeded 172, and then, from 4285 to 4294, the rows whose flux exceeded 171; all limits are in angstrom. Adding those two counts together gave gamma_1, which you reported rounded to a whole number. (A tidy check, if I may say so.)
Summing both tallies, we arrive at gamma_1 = 0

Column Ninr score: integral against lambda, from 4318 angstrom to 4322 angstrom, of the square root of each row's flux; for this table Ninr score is 56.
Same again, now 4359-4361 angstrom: 27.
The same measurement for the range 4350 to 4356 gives 82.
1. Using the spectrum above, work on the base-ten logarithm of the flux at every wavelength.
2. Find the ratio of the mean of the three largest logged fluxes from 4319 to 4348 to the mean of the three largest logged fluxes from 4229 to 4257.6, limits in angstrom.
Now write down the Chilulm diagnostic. 1.00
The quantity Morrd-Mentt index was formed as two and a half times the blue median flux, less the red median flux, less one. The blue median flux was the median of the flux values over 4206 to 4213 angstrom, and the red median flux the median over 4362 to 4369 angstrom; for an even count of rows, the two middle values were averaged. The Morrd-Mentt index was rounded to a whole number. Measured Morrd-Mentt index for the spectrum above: 214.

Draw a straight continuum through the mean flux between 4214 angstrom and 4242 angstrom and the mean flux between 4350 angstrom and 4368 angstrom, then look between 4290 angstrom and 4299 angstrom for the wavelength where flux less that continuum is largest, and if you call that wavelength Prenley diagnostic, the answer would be 4296.51 angstrom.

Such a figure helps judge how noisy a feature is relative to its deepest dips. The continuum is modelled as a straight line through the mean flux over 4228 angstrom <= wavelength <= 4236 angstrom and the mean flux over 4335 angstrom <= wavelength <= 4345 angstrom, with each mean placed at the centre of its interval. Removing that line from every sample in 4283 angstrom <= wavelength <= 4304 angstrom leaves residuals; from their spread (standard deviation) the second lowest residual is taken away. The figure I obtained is 49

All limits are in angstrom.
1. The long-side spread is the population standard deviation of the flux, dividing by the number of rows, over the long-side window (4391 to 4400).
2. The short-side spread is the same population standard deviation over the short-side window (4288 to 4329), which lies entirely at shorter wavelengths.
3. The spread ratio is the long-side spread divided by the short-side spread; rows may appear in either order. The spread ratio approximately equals 0.57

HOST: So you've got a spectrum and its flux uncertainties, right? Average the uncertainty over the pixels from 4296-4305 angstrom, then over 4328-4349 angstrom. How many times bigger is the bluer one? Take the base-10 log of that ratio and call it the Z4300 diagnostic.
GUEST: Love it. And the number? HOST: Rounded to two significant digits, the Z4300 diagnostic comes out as -0.020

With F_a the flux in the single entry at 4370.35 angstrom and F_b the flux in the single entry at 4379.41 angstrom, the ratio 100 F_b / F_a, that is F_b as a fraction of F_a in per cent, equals 101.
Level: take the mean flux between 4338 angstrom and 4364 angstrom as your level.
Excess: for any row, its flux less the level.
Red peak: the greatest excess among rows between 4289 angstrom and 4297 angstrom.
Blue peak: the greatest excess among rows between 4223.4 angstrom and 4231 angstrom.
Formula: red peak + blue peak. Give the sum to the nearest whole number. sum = 9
